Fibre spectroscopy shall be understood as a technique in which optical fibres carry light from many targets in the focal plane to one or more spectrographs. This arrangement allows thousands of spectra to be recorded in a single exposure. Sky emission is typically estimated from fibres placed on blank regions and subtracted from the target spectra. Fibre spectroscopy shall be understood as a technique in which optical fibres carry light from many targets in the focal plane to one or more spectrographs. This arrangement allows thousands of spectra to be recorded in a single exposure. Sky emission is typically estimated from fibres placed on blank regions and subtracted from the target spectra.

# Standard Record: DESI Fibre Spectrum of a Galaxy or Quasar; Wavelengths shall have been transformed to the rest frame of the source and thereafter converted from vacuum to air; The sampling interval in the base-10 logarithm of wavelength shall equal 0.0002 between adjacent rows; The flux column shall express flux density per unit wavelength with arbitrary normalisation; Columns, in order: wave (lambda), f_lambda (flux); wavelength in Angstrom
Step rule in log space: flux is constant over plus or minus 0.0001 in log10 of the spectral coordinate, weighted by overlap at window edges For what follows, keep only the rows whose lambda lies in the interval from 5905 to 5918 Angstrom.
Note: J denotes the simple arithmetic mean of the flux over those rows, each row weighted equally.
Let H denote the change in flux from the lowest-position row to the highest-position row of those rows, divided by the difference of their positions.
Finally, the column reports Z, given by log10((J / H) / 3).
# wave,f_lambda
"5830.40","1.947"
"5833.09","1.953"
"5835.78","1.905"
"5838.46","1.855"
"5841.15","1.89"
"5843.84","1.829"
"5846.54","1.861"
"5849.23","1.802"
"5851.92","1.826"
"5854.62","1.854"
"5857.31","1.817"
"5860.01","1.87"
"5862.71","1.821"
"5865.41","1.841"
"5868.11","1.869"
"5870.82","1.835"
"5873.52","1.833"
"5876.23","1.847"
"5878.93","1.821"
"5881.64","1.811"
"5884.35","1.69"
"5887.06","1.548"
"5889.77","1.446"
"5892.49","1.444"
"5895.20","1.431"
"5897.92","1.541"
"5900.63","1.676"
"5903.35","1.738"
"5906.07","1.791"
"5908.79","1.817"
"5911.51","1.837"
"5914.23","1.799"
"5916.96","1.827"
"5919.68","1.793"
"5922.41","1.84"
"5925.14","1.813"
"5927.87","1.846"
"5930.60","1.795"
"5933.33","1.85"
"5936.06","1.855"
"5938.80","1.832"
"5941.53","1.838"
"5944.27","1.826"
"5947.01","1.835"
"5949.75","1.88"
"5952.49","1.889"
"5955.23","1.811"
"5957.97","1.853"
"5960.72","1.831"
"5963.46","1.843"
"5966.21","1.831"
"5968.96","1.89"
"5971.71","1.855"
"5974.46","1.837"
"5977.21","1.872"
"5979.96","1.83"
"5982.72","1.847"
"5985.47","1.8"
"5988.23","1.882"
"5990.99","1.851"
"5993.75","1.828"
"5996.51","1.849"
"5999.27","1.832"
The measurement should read 2.3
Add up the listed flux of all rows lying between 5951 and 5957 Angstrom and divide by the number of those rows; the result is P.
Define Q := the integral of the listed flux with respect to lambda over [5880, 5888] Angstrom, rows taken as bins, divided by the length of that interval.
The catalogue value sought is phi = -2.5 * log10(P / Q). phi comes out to -0.095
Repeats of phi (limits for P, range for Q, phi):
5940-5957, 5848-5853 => -0.019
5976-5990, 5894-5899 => -0.238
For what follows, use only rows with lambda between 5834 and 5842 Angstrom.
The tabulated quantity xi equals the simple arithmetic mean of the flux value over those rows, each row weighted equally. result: 1.88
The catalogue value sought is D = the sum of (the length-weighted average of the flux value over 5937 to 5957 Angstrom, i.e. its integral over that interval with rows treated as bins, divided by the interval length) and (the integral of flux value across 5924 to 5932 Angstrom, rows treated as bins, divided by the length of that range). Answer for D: 3.66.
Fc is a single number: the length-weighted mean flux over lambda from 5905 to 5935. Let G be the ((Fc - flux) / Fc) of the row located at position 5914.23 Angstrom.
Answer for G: 0.011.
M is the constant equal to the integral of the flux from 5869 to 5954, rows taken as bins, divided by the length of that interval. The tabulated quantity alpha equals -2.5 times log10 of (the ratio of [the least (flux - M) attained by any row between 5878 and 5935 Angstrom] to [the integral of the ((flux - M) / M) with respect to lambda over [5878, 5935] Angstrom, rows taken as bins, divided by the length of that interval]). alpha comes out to -2.9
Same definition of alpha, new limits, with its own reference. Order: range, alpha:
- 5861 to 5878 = -0.3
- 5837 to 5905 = -4.3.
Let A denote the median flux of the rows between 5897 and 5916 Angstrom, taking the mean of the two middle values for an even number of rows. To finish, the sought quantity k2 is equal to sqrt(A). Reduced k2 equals 1.34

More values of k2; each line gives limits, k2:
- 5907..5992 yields 1.36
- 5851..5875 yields 1.35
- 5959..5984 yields 1.36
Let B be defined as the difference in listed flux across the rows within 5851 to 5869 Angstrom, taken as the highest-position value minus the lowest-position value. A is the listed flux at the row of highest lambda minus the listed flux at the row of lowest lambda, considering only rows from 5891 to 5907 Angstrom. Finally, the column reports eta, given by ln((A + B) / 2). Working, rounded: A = 0.347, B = 0.043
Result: -2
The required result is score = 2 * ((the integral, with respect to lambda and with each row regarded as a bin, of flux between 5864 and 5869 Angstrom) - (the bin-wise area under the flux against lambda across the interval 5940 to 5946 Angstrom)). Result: -3.4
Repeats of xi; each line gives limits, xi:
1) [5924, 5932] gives 1.82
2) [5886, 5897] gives 1.47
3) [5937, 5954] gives 1.85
